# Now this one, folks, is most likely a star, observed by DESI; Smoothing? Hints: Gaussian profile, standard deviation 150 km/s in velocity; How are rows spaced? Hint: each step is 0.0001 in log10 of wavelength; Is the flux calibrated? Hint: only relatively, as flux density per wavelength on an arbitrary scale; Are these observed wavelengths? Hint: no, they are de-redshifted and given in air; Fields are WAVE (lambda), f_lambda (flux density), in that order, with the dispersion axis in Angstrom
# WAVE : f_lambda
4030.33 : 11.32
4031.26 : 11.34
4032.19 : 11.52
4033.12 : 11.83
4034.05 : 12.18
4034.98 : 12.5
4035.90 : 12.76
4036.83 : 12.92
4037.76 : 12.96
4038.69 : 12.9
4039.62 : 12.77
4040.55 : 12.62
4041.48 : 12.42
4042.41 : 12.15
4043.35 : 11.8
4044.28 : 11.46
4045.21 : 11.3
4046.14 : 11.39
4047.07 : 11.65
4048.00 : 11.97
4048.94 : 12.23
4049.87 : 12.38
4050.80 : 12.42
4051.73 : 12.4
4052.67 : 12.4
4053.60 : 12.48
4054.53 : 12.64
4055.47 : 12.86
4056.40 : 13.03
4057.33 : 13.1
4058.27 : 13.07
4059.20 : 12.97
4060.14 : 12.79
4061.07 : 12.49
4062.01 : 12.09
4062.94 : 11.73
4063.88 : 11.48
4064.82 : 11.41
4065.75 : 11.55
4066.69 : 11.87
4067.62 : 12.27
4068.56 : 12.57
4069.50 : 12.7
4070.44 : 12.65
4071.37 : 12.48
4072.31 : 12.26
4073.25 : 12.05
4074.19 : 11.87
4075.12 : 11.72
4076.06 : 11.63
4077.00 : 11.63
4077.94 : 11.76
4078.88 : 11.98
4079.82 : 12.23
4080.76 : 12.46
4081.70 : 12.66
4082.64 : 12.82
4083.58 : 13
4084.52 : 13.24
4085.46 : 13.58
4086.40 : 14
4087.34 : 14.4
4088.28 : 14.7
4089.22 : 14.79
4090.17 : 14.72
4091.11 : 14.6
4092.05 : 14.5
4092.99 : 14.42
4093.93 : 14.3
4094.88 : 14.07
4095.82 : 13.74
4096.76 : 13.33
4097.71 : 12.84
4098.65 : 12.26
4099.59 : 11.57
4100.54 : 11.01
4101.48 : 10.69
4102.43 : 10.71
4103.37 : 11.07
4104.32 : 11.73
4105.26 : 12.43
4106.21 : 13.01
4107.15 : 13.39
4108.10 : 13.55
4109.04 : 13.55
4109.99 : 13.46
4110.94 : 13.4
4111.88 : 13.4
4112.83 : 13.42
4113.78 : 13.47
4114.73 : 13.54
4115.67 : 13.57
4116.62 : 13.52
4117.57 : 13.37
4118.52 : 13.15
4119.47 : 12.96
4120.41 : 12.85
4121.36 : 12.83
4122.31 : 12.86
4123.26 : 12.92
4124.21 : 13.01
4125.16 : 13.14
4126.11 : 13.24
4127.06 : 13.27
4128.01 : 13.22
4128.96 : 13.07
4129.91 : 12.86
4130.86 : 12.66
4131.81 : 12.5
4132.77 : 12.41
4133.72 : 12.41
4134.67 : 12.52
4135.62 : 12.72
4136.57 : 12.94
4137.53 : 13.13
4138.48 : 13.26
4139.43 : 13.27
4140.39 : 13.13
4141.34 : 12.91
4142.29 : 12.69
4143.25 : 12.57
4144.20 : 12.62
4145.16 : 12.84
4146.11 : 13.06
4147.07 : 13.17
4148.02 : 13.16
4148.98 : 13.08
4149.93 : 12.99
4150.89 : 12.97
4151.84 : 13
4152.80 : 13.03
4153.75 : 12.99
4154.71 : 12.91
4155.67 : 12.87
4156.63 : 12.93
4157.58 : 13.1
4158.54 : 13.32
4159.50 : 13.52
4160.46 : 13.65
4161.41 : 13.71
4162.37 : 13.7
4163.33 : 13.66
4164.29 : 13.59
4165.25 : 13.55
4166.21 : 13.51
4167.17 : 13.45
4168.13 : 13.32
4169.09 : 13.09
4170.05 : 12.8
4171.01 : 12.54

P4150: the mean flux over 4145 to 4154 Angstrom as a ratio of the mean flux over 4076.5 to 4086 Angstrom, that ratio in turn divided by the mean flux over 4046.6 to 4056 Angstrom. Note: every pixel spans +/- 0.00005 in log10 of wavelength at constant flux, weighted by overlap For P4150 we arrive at 0.084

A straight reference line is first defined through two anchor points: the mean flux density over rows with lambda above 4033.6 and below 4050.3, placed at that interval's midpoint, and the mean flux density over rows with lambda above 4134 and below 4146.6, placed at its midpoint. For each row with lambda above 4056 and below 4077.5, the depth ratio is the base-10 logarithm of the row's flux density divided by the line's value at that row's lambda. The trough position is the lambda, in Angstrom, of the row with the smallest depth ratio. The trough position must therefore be 4064.82 Angstrom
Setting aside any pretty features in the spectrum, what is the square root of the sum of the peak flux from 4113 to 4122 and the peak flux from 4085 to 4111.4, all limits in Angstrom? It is 5.33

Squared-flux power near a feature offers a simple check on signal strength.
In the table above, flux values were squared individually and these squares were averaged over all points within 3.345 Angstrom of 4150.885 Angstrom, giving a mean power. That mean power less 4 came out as 166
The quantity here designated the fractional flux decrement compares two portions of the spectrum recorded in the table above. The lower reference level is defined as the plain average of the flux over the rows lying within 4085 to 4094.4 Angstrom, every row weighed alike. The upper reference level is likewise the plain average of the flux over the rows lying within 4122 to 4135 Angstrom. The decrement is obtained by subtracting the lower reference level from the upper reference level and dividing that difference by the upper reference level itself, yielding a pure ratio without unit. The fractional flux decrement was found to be -0.12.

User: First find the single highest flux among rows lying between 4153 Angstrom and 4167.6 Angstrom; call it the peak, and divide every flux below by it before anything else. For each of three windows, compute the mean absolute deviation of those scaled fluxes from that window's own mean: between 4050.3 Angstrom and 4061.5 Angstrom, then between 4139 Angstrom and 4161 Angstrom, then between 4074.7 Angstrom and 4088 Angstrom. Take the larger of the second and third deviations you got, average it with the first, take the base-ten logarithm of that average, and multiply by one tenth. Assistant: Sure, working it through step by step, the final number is -0.144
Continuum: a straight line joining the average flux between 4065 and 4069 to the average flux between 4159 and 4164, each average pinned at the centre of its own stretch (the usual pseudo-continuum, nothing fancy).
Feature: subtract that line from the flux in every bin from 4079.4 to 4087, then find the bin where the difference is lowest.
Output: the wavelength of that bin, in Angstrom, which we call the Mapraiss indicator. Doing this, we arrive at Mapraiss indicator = 4079.82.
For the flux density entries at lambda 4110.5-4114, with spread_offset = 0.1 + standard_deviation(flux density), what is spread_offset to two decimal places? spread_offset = 0.13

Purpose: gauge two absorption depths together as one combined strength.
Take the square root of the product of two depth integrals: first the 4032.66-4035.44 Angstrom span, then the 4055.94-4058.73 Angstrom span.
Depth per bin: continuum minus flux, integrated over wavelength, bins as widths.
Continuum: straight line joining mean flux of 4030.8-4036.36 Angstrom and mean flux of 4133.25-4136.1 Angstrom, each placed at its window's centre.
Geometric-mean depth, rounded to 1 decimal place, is 1.0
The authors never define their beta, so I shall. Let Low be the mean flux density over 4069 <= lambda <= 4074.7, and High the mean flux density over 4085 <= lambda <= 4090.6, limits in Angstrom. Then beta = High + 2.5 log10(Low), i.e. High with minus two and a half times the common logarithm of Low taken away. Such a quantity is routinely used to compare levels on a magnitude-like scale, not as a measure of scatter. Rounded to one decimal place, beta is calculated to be 17.1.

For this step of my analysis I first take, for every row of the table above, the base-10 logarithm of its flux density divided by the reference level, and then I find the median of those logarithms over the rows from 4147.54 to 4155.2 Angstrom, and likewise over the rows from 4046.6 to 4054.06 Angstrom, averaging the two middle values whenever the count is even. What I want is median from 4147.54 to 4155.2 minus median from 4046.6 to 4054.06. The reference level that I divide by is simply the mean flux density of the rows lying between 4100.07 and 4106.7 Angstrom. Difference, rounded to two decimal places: 0.02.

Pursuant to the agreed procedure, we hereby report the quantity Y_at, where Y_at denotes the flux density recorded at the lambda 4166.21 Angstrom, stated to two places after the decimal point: 13.51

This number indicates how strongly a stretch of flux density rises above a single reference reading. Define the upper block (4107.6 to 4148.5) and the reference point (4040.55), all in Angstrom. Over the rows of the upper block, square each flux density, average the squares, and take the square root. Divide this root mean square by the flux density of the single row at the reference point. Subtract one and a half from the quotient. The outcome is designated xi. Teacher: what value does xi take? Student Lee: -0.465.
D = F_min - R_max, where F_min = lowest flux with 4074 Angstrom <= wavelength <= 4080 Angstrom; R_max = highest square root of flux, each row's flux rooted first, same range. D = 8.13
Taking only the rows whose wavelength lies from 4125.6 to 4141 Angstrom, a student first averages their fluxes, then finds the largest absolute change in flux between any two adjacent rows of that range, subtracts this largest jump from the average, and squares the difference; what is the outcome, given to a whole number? 161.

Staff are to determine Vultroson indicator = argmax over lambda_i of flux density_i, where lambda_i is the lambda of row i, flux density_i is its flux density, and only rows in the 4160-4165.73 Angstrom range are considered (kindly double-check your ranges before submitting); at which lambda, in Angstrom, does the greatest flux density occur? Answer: 4161.41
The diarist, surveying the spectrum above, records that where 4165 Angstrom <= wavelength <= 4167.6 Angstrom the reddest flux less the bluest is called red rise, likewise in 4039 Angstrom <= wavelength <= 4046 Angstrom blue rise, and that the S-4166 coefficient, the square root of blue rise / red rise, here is 3.8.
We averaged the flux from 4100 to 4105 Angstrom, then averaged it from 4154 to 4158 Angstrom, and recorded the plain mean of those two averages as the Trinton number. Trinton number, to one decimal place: 12.0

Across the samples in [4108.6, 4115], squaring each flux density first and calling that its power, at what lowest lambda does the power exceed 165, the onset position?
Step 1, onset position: 4109.04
